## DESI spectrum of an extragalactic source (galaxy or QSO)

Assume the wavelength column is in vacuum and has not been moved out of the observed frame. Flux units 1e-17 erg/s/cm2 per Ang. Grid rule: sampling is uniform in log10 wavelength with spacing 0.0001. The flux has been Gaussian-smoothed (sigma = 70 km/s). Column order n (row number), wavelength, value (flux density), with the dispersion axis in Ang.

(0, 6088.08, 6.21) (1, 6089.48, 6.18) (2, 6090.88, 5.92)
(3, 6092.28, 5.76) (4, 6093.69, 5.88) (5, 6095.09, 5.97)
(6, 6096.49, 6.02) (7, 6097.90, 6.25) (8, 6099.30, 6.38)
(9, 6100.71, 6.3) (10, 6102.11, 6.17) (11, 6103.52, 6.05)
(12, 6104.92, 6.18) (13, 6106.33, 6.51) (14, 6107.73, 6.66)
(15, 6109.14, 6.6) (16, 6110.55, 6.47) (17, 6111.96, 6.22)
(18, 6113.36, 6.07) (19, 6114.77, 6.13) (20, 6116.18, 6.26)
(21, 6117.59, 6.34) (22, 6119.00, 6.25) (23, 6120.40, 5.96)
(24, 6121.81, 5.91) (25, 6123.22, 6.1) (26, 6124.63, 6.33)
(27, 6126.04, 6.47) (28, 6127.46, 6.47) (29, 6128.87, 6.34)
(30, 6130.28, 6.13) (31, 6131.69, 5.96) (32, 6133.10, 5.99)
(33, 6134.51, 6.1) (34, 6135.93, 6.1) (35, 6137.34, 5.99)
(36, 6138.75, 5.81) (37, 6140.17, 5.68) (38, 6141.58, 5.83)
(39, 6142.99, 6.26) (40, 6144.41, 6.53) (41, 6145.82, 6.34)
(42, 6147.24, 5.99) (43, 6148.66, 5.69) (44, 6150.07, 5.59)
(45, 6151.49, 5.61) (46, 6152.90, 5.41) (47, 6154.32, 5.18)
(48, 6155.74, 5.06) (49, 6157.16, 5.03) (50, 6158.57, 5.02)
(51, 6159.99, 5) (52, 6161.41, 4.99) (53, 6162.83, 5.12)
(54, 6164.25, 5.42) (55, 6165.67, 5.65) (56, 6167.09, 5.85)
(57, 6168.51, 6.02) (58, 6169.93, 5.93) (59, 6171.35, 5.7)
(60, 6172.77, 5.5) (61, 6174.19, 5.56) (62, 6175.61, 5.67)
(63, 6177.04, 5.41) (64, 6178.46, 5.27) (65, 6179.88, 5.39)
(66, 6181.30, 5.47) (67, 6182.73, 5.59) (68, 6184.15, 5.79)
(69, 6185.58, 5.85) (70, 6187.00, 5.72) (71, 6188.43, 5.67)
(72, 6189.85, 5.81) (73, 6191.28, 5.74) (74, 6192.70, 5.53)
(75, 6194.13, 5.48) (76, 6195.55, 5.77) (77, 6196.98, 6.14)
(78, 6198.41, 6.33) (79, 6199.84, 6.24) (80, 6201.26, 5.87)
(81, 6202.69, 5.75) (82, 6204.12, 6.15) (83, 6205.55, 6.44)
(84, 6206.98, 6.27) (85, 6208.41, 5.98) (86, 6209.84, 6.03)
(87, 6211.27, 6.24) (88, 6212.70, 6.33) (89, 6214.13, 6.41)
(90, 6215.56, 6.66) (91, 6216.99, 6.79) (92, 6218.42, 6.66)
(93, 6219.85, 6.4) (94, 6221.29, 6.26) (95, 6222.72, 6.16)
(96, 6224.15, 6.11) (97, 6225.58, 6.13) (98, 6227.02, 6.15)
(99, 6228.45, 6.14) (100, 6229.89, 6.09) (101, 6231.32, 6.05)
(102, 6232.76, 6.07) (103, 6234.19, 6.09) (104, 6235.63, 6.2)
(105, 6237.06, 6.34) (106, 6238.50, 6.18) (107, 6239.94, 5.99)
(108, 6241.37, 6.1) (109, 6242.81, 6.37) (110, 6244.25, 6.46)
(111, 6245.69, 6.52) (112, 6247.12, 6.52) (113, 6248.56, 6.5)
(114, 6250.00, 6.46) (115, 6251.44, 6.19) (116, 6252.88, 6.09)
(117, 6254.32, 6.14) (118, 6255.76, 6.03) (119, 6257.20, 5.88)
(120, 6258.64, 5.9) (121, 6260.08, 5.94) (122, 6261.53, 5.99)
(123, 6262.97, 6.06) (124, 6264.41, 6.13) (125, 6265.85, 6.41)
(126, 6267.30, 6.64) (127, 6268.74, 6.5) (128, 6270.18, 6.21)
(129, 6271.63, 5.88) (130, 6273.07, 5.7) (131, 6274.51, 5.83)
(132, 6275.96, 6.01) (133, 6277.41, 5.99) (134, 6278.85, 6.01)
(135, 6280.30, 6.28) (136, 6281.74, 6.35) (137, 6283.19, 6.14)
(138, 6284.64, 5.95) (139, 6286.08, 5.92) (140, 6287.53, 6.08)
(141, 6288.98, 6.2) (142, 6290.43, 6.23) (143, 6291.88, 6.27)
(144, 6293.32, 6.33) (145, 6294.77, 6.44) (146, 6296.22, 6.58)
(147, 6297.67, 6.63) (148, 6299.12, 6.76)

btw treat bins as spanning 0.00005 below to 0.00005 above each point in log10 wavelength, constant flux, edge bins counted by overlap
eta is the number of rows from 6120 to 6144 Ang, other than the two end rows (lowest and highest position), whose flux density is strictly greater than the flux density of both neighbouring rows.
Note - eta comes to 0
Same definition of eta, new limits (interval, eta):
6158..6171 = 1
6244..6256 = 1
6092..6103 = 1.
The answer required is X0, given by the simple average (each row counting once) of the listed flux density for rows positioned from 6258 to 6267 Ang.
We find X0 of 6.07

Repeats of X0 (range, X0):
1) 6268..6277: 6.02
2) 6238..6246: 6.27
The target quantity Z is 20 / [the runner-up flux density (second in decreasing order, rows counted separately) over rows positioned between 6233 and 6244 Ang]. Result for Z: 3.15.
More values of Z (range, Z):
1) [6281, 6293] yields 3.19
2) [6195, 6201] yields 3.21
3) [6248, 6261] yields 3.10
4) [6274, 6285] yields 3.18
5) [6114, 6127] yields 3.15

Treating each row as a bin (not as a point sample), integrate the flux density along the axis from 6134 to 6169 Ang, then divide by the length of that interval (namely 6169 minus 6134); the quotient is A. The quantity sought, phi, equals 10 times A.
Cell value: 56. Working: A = 5.6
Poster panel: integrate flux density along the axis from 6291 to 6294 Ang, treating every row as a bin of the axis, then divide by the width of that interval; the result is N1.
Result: 6.31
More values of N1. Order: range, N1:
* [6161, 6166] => 5.28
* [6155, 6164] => 5.06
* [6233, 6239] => 6.20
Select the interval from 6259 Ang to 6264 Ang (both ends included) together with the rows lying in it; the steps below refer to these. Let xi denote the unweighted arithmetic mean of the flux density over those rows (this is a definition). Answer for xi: 6.00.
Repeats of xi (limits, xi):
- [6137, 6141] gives 5.83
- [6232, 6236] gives 6.12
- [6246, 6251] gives 6.49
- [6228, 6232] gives 6.09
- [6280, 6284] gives 6.26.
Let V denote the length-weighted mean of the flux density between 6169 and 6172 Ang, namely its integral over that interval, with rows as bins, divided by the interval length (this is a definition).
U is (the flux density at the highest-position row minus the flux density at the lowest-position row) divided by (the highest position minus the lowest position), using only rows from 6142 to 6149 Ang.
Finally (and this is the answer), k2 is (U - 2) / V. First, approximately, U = -0.10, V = 5.8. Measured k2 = -0.360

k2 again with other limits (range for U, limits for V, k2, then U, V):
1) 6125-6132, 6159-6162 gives -0.419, -0.09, 5.0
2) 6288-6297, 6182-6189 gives -0.341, 0.05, 5.7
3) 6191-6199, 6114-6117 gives -0.310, 0.08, 6.2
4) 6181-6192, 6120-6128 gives -0.318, 0.03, 6.2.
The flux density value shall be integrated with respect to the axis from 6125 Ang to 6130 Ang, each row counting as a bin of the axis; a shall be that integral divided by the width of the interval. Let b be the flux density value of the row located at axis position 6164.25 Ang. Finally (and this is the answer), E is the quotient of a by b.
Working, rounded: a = 6.39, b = 5.42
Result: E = 1.18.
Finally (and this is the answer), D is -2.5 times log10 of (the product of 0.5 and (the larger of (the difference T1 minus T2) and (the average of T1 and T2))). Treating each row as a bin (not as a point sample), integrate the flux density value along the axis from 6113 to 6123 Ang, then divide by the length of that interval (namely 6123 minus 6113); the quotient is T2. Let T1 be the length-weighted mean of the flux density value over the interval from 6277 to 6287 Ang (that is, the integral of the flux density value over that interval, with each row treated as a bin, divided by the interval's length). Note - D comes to -1.21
